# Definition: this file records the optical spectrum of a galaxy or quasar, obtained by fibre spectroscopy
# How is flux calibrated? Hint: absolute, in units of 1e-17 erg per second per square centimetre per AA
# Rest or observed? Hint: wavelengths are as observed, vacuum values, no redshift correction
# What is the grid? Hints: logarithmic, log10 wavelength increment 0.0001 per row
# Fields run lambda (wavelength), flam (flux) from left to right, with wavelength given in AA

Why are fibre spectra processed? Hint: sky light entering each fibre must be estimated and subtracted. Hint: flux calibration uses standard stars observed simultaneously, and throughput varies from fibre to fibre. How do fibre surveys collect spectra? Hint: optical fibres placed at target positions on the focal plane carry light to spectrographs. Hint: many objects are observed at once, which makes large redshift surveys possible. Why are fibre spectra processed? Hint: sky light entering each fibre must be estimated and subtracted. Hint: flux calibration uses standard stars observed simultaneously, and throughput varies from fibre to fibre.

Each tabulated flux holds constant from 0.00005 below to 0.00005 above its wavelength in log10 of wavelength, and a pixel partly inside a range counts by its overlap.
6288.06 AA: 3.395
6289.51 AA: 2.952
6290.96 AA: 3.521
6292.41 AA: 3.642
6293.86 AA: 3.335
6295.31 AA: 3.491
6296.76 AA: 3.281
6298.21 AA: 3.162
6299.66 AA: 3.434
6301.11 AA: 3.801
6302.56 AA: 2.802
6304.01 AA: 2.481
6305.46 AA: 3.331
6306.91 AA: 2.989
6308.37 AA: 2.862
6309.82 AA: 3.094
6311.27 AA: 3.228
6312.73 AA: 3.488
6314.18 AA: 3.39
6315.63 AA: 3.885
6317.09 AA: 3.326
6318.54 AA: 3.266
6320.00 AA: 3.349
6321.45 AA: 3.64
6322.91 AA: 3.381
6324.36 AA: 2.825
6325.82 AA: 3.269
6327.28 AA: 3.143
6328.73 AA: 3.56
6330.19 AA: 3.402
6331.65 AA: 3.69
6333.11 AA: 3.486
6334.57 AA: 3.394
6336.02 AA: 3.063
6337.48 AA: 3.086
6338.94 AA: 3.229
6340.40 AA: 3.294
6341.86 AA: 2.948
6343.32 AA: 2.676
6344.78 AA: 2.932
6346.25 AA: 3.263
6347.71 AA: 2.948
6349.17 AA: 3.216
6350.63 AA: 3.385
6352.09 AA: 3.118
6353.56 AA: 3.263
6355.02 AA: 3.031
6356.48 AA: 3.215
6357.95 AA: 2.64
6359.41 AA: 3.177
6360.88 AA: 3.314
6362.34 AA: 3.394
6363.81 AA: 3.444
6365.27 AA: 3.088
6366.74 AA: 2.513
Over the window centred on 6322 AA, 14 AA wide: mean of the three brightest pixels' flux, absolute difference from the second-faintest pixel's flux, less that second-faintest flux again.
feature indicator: -2.6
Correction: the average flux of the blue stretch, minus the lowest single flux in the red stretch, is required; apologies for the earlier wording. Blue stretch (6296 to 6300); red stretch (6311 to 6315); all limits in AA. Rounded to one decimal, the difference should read 0.1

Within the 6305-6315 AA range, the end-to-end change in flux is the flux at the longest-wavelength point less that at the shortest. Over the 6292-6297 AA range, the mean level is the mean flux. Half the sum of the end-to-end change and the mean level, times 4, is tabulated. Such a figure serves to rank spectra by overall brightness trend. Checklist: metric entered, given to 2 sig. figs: 7.0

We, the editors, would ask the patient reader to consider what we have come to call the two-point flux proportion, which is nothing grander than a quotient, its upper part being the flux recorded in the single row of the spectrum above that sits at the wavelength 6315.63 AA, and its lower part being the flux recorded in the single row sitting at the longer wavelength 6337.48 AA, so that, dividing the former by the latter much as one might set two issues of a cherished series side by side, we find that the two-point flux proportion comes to 1.26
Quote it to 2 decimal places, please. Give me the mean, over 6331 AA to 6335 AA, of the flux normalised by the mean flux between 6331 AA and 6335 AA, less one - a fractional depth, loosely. 0.00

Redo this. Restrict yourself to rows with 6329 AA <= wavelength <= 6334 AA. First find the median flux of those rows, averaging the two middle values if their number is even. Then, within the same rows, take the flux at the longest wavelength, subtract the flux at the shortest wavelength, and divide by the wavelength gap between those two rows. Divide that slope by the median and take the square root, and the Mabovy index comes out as 0.091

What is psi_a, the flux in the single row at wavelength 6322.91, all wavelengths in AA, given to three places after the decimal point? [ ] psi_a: 3.381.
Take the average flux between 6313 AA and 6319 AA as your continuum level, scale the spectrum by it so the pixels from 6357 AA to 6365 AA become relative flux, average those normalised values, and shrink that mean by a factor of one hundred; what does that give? 0.0092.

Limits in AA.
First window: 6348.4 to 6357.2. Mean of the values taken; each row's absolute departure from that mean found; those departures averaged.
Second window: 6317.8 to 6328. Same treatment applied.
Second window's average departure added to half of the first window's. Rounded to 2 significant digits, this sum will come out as 0.21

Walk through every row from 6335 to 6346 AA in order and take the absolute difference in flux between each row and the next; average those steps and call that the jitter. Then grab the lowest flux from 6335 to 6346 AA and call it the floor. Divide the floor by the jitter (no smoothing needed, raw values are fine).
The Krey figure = 15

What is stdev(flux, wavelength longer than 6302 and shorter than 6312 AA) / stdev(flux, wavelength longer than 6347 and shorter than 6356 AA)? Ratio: 1.8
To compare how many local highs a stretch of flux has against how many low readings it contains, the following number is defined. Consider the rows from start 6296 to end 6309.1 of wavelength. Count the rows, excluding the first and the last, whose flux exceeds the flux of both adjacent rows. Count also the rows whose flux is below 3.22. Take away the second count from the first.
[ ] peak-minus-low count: -3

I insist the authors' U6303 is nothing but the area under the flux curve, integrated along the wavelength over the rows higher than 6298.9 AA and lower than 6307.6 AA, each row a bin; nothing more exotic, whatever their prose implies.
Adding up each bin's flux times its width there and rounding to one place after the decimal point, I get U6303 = 27.3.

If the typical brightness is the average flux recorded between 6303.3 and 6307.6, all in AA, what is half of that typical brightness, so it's 1.47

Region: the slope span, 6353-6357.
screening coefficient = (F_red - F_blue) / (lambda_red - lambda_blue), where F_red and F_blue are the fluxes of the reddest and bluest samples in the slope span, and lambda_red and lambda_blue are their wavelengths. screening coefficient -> -0.02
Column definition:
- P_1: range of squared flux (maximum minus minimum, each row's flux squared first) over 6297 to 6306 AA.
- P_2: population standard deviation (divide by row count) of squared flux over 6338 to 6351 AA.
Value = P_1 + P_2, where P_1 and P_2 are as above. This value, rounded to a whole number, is 10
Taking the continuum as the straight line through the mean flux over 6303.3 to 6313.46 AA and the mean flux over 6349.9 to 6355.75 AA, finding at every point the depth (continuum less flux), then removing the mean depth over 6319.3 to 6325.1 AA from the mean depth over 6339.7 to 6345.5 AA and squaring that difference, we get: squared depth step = 0.16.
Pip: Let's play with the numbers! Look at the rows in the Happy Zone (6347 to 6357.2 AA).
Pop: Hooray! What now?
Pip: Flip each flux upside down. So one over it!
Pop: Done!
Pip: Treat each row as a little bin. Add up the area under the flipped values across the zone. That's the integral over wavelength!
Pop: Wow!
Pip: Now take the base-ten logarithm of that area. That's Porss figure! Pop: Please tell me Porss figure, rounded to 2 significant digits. 0.51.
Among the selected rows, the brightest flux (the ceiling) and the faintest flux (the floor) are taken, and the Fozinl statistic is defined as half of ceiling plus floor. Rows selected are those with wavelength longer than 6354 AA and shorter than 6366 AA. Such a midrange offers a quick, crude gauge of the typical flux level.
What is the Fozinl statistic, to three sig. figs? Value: 3.04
